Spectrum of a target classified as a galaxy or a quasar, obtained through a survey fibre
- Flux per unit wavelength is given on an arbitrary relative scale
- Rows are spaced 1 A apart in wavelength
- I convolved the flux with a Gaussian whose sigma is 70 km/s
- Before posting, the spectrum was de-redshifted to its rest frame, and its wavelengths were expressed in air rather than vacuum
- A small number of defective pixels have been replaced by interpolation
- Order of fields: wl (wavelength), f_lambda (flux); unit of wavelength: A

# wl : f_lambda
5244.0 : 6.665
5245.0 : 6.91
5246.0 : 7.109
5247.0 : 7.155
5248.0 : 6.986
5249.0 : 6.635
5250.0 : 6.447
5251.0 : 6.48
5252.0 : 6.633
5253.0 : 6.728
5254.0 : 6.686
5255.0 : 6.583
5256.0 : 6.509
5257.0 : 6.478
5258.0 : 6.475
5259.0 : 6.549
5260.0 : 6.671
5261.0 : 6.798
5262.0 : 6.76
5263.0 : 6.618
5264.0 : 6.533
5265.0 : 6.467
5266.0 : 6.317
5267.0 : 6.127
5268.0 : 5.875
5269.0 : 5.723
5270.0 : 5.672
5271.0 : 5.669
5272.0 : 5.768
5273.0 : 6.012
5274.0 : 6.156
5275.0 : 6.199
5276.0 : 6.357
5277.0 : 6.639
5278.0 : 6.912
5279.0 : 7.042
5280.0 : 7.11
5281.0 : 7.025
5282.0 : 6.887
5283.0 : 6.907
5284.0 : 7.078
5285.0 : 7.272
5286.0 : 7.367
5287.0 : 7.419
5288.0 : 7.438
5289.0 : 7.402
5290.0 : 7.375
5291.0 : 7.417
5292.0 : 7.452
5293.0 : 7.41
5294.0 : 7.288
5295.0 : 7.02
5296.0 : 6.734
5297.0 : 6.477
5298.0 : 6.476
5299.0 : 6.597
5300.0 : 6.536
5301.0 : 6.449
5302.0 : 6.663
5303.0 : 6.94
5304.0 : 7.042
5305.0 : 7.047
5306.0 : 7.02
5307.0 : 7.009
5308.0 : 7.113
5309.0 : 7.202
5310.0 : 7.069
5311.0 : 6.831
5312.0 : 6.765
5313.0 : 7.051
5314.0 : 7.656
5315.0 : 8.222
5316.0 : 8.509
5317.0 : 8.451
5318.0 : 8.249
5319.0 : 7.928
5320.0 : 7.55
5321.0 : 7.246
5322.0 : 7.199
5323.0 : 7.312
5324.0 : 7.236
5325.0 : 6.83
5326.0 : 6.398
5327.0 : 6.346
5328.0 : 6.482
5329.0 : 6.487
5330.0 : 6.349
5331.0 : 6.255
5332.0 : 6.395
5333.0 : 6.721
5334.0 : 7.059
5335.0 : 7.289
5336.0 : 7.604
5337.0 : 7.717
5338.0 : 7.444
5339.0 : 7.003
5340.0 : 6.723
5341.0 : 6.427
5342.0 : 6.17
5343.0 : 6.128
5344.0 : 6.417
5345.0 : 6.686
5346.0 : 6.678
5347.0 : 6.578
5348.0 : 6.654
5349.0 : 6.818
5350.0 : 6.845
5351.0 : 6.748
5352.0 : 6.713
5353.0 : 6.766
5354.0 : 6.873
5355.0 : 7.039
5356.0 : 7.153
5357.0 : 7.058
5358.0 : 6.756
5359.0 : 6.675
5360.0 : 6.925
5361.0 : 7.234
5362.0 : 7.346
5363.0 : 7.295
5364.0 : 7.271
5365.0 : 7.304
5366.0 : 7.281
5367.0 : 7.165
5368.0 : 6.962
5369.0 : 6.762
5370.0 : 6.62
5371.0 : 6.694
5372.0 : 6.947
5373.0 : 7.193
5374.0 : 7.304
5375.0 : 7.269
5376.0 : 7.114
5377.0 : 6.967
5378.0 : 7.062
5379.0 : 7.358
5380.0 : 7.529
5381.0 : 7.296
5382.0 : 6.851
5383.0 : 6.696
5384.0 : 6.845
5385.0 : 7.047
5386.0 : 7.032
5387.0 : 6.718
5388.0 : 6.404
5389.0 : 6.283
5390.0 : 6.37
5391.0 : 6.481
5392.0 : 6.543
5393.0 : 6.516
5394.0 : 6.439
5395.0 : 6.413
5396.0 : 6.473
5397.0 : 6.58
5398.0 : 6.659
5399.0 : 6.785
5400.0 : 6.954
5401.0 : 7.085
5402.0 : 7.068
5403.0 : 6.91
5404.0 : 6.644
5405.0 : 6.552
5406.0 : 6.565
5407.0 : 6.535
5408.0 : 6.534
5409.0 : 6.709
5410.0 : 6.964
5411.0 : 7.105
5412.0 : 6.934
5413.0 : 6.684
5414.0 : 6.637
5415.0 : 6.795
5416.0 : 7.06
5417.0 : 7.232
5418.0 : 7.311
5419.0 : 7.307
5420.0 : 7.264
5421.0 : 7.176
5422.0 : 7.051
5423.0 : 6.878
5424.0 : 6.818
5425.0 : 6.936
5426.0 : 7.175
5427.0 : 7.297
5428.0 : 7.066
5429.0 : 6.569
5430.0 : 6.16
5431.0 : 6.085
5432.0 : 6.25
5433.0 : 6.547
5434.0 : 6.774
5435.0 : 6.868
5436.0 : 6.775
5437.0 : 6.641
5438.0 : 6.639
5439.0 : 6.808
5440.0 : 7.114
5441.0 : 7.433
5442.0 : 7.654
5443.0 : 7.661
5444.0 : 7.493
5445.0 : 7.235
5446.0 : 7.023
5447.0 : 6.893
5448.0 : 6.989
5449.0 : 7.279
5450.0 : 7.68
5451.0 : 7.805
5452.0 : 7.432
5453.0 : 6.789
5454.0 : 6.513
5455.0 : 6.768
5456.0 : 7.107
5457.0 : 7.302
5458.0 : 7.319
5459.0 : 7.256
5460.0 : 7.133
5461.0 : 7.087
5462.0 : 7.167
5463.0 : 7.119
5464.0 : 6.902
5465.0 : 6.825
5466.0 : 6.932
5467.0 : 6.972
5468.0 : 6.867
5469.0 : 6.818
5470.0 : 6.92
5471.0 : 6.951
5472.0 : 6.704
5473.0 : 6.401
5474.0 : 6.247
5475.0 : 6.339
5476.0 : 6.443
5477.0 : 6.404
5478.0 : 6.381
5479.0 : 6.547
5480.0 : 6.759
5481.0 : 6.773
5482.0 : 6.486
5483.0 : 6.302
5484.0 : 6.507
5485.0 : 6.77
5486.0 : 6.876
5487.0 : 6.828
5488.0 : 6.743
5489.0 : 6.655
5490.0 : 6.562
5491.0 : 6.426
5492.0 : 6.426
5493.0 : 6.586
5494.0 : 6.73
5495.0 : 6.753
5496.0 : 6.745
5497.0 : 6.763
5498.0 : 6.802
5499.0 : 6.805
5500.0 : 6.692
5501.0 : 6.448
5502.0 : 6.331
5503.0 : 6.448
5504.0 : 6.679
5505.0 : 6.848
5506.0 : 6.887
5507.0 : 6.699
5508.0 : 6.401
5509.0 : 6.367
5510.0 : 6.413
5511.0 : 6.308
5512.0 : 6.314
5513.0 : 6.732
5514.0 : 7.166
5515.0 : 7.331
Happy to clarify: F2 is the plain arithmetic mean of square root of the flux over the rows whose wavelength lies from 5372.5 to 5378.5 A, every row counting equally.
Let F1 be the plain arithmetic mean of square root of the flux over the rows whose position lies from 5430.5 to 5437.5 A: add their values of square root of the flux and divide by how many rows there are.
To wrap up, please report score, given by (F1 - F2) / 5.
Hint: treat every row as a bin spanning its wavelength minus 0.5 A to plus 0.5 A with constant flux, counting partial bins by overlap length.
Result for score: -0.023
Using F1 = 2.56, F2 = 2.67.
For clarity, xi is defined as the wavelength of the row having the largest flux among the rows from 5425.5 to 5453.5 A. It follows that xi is 5451.0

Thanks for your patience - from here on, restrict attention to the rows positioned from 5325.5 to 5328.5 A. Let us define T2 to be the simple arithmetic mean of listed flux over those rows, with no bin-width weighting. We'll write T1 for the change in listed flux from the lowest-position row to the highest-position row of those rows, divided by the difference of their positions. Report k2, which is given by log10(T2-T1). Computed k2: 0.804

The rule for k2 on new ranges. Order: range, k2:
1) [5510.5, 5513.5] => 0.795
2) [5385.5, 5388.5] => 0.847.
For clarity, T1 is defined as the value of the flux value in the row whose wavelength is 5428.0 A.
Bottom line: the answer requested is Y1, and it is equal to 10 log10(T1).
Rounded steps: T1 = 7.066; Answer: 8.49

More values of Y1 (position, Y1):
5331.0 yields 7.96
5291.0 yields 8.70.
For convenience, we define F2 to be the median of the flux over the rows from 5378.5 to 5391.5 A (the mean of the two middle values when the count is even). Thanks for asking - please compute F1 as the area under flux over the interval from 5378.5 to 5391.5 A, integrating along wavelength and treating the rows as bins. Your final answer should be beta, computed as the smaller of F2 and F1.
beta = 6.8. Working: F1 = 89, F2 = 6.8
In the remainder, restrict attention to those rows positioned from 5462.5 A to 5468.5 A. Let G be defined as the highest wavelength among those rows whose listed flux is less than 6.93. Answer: 5468.0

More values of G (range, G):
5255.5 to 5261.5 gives 5261.0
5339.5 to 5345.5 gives 5345.0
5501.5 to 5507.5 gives 5507.0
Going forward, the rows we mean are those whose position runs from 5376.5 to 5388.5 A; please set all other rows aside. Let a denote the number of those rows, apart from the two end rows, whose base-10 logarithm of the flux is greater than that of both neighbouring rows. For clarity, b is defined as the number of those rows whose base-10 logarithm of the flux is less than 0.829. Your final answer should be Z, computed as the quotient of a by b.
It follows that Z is 0.67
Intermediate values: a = 2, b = 3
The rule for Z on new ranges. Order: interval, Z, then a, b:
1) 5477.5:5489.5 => 0.29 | 2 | 7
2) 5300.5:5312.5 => 1.00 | 2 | 2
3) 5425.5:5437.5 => 0.33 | 2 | 6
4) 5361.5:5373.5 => 0.50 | 1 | 2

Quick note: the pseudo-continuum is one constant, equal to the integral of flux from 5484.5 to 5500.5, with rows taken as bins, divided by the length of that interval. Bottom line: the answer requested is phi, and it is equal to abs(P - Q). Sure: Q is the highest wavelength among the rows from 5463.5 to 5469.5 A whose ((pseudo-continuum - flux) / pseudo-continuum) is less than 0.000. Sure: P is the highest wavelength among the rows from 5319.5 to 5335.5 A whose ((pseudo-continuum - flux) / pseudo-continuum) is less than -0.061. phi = 134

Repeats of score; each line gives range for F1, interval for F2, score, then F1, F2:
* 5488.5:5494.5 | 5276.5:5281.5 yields -0.015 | 2.56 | 2.64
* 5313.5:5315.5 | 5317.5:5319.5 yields -0.005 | 2.82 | 2.84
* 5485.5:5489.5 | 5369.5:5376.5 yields -0.009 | 2.60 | 2.65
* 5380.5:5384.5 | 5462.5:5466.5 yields -0.001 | 2.63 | 2.64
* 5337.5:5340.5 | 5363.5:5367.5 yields -0.008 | 2.66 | 2.69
